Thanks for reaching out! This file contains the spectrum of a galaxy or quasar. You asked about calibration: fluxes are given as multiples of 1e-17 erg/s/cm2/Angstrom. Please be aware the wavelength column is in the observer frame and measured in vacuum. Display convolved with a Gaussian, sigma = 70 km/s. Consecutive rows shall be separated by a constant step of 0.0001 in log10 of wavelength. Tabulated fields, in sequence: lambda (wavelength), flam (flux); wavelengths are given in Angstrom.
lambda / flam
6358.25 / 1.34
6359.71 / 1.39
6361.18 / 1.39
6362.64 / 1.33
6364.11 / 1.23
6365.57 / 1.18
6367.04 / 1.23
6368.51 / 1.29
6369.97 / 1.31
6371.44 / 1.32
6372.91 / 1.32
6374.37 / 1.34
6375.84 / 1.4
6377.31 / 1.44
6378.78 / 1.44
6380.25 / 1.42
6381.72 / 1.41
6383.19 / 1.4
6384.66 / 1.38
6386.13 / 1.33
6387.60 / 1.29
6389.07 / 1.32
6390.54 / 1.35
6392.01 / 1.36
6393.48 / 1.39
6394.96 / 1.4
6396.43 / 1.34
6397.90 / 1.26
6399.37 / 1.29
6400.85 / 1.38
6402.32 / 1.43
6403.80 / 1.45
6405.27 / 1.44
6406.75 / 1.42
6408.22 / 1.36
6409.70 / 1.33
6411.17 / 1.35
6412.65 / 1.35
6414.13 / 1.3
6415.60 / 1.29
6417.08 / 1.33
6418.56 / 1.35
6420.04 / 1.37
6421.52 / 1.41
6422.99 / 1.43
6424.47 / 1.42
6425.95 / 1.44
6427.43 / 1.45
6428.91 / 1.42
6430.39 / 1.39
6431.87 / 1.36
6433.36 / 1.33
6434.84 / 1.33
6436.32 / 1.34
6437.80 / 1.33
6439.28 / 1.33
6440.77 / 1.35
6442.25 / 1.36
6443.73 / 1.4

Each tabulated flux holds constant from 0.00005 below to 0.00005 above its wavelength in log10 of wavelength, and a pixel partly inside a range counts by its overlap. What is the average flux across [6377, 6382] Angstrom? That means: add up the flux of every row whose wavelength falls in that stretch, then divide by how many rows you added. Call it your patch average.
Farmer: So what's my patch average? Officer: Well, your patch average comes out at 1.43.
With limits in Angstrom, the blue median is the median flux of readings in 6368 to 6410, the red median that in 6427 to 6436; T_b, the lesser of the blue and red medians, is 1.36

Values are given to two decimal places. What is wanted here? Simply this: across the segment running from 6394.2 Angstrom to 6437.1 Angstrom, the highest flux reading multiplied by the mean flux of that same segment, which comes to 1.99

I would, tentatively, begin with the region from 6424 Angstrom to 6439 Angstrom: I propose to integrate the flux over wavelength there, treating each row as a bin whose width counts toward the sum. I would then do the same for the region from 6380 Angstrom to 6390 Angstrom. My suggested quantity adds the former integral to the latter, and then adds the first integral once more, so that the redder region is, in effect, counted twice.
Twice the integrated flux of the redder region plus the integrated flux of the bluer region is 55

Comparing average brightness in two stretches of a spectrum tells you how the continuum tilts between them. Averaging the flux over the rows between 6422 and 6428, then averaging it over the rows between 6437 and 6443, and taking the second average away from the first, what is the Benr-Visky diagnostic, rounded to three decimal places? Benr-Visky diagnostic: 0.092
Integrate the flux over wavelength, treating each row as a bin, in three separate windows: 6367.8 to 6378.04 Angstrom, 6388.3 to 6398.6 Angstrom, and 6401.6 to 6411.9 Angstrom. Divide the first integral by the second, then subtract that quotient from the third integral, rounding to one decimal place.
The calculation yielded 13.4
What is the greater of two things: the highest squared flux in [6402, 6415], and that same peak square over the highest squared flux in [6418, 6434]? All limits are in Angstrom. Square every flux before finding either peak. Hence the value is 2.10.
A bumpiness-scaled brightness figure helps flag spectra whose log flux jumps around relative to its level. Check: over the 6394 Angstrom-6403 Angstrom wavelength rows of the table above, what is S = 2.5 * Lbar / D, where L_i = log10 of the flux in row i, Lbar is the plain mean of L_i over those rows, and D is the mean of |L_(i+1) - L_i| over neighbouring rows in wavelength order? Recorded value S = 16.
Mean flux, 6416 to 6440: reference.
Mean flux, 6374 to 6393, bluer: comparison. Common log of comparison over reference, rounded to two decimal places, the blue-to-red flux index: 0.00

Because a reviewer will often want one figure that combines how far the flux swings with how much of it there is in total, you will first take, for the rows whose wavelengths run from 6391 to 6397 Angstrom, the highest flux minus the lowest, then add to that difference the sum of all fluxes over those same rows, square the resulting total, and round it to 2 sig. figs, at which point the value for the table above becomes 31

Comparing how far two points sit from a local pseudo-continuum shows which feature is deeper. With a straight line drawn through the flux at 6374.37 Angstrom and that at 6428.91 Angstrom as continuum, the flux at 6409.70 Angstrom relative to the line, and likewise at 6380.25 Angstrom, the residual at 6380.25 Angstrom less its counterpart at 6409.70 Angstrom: 0.13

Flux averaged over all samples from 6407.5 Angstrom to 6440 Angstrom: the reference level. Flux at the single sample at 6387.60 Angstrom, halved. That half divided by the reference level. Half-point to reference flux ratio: 0.473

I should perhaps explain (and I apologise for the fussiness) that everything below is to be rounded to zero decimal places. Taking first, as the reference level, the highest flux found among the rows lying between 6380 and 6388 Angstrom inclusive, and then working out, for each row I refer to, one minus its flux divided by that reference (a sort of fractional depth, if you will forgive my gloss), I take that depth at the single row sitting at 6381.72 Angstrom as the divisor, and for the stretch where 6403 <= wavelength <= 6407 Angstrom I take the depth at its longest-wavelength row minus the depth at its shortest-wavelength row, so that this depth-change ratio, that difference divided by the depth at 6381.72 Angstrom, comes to 3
